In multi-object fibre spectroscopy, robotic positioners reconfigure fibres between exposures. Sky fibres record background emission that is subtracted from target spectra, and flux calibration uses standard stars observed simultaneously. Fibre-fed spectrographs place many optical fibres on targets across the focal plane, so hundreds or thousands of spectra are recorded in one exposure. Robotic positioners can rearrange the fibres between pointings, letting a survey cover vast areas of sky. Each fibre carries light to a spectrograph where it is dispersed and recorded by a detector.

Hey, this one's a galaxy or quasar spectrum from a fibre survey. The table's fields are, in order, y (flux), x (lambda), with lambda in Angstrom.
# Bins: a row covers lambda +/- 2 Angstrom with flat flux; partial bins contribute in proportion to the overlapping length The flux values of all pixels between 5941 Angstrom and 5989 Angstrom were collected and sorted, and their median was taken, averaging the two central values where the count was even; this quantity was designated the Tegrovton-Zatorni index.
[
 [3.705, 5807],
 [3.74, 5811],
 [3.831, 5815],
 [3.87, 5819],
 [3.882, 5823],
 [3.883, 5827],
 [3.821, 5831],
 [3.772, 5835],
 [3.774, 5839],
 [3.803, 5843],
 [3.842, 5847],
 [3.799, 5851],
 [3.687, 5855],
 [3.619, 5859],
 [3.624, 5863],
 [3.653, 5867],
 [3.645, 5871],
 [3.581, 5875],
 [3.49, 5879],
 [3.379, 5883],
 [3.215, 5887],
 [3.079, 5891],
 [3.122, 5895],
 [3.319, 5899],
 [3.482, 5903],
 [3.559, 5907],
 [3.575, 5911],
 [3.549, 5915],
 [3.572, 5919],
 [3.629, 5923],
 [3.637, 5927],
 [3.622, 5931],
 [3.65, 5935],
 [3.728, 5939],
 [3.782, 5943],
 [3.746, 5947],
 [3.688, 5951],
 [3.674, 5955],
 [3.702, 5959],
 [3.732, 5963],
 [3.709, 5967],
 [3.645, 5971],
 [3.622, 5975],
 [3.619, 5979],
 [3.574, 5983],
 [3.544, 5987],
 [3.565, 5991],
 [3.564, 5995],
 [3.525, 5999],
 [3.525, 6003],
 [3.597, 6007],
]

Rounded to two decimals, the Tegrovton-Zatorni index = 3.68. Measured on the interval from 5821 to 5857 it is 3.80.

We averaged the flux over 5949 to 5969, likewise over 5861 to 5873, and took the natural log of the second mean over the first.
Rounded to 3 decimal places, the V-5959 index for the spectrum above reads -0.016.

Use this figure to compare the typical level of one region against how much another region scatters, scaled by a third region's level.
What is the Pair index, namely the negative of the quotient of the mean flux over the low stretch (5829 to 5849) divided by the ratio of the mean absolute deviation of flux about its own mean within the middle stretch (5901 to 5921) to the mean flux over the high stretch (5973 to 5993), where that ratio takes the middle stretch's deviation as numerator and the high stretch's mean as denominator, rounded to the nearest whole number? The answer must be -521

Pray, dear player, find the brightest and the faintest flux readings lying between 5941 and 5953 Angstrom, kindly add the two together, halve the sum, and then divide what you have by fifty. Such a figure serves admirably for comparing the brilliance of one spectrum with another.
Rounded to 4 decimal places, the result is 0.0747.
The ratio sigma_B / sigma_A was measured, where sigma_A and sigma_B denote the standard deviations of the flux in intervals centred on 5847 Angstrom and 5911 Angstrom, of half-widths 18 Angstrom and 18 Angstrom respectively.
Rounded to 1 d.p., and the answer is 2.0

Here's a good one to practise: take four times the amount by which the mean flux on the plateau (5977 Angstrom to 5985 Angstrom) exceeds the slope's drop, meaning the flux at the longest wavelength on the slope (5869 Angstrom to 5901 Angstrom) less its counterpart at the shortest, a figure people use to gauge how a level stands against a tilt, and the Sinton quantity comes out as 15.7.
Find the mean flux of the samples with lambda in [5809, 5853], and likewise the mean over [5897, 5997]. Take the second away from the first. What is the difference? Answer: 0.2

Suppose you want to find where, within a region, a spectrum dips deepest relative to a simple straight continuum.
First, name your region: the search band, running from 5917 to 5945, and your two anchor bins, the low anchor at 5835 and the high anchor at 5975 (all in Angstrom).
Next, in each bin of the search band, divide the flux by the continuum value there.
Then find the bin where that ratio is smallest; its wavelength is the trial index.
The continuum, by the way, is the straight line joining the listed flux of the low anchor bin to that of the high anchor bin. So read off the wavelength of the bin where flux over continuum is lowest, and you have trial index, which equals 5919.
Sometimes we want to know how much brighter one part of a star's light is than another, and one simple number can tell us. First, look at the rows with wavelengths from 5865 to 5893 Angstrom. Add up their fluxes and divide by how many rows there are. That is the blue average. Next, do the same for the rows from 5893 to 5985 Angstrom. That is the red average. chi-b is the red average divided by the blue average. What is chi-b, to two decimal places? 1.05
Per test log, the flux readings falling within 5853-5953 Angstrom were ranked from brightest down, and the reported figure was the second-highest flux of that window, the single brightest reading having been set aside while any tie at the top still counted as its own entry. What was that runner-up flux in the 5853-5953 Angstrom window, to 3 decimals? 3.746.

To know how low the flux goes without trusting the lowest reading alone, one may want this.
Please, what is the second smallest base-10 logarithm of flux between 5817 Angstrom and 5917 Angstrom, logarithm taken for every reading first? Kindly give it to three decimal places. 0.494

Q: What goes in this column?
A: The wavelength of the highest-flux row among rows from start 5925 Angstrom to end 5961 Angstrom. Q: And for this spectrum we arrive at 5943 Angstrom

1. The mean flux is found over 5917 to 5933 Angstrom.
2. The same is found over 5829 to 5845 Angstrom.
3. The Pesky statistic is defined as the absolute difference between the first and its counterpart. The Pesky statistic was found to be 0.18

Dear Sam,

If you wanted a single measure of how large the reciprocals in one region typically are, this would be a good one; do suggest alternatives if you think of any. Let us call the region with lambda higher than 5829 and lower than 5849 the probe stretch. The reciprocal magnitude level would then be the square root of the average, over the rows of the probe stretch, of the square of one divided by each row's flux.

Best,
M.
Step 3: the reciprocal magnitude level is 0.263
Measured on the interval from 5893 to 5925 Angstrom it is 0.289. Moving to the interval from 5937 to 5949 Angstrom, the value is 0.267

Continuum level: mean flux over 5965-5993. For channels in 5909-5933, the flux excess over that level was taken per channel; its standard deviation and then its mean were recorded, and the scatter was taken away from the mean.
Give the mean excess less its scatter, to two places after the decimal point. -0.05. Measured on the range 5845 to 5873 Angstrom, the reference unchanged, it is 0.00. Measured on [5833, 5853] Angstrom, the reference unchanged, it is 0.16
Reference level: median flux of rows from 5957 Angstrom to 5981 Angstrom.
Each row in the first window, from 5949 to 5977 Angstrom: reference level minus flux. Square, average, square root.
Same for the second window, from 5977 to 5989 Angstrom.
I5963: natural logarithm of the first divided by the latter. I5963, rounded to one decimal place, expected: -1.0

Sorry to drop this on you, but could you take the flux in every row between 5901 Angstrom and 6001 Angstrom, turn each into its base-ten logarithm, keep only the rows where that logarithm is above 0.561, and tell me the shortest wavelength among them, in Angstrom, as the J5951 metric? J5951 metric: 5935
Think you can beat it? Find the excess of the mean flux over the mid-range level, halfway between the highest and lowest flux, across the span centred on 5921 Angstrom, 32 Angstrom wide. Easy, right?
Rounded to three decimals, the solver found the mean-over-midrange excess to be 0.000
